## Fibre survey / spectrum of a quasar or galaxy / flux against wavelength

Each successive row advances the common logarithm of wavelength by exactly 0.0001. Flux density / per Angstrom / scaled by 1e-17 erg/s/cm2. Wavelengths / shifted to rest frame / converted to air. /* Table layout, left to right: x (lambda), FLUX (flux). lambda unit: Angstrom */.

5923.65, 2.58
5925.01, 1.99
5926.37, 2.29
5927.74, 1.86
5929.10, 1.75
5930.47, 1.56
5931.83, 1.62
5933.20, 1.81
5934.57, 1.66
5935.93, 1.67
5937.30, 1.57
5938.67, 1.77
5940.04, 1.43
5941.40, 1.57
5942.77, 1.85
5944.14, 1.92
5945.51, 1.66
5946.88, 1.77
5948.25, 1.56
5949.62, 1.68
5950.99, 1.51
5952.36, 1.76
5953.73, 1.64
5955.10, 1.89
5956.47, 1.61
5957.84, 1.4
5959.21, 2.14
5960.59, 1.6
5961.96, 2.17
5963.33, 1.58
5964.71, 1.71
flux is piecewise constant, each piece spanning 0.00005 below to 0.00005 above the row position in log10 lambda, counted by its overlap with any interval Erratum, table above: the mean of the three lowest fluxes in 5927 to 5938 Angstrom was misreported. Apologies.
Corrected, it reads 1.58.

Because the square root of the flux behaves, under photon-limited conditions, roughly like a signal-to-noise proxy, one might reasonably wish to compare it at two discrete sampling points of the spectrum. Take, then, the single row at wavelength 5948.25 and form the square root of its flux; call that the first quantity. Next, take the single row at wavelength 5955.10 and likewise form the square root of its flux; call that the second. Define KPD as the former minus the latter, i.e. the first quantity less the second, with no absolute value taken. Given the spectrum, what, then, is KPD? -0.13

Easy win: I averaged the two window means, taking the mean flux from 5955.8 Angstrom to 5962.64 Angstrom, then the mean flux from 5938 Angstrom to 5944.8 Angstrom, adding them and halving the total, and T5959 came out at 1.746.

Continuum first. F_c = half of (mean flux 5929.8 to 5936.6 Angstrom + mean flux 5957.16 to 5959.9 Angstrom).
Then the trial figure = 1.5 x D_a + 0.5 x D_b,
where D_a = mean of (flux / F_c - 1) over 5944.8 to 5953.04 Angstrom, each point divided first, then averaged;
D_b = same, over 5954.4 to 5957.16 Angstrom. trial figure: -0.043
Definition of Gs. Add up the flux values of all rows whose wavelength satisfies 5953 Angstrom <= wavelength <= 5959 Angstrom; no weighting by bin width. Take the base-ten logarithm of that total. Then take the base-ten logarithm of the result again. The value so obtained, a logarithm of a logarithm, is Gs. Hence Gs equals -0.089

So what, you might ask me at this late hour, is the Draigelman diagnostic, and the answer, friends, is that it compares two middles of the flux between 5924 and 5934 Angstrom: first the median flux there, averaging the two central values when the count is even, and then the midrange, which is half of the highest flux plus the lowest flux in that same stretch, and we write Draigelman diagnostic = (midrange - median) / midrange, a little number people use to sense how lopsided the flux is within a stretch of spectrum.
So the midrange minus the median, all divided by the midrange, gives 0.060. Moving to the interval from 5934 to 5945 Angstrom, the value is 0.006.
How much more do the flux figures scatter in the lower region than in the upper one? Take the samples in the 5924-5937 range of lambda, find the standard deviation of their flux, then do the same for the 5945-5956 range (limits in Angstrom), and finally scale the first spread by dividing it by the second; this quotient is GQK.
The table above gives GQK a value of 1.9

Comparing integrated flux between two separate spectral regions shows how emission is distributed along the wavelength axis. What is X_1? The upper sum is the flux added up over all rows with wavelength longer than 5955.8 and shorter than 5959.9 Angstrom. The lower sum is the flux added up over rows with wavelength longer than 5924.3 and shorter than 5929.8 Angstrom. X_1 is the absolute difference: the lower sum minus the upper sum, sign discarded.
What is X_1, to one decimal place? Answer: 2.7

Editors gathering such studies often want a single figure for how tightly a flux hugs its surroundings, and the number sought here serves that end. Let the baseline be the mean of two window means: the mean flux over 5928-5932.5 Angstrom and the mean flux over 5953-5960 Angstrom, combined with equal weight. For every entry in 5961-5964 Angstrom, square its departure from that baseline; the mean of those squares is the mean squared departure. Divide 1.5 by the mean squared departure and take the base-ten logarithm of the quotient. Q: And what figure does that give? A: 1.1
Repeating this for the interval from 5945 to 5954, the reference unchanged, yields 2.2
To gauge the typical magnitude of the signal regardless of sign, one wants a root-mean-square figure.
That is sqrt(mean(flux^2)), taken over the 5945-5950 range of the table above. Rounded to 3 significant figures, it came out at 1.67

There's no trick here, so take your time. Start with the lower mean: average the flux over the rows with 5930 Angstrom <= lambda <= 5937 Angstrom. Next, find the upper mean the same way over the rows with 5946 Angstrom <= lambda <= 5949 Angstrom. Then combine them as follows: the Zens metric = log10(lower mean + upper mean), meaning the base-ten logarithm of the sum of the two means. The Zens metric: 0.522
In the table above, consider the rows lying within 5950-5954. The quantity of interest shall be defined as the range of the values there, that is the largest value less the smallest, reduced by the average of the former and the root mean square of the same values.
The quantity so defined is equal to -0.69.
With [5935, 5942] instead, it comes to -0.63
